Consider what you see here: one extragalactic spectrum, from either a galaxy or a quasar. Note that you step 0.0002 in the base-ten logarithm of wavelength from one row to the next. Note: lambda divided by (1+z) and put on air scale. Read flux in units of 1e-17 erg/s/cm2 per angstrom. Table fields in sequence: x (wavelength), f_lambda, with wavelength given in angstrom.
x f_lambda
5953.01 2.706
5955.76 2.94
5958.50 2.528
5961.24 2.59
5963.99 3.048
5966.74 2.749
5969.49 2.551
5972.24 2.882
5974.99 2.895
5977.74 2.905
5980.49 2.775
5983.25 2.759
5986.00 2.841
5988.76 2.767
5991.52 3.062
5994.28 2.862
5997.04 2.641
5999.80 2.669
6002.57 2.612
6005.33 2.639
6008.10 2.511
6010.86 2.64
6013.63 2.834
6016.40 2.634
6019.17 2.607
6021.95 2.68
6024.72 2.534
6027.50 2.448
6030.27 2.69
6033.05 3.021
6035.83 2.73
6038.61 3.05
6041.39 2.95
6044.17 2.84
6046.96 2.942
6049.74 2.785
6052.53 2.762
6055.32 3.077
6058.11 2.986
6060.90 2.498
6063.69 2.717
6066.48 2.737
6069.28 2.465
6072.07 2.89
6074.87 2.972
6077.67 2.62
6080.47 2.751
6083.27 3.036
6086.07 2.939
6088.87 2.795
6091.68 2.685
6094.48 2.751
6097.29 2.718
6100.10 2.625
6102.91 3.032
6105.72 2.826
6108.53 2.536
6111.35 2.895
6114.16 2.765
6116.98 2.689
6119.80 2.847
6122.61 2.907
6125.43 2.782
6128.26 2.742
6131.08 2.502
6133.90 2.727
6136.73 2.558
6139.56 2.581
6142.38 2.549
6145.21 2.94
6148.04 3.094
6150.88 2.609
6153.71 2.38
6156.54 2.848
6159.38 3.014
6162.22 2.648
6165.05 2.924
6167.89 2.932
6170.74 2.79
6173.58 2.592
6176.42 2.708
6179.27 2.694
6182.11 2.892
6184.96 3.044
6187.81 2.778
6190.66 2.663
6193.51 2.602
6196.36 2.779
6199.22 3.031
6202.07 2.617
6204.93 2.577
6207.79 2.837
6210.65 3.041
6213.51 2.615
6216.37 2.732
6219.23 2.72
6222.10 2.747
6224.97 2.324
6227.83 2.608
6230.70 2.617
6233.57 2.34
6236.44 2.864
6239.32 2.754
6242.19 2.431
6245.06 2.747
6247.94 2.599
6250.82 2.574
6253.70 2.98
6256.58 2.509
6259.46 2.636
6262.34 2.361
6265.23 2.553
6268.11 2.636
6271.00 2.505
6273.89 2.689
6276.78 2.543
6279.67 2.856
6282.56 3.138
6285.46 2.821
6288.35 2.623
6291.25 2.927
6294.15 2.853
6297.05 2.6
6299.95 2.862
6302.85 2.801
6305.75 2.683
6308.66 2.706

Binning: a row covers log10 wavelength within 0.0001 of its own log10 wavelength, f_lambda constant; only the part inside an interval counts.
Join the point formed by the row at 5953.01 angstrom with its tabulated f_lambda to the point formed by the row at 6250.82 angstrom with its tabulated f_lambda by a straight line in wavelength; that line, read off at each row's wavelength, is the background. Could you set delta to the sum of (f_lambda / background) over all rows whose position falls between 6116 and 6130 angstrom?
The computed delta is 5.31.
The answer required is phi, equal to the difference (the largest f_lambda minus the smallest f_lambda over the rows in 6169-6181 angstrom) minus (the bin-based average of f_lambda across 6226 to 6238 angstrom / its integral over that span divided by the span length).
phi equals -2.40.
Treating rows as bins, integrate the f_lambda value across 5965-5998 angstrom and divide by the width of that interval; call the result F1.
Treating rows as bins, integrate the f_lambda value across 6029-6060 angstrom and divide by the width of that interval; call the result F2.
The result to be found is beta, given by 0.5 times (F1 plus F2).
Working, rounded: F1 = 2.81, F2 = 2.89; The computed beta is 2.85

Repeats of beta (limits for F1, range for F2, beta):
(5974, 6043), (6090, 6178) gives 2.75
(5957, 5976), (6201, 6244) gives 2.70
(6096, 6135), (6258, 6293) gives 2.72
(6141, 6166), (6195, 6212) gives 2.79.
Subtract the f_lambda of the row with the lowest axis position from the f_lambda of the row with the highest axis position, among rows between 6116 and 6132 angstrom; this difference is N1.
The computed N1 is -0.19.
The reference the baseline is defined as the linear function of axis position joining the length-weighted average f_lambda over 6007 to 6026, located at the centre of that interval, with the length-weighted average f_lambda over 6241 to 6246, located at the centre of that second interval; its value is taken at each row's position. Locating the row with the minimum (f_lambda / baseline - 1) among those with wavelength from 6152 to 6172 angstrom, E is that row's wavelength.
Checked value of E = 6153.71 angstrom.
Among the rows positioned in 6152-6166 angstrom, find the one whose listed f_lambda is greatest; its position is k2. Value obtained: 6159.38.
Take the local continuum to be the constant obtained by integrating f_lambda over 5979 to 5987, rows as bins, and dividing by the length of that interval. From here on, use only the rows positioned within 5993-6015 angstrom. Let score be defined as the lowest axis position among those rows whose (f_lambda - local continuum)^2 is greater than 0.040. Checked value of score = 6008.10 angstrom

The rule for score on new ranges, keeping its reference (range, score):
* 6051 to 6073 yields 6055.32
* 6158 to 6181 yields 6159.38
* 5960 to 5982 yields 5961.24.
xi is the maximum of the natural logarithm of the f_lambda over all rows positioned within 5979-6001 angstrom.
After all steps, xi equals 1.12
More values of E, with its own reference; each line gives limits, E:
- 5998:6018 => 6008.10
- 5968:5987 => 5969.49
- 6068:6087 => 6069.28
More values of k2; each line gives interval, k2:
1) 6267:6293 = 6282.56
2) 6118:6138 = 6122.61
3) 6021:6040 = 6038.61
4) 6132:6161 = 6148.04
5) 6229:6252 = 6236.44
